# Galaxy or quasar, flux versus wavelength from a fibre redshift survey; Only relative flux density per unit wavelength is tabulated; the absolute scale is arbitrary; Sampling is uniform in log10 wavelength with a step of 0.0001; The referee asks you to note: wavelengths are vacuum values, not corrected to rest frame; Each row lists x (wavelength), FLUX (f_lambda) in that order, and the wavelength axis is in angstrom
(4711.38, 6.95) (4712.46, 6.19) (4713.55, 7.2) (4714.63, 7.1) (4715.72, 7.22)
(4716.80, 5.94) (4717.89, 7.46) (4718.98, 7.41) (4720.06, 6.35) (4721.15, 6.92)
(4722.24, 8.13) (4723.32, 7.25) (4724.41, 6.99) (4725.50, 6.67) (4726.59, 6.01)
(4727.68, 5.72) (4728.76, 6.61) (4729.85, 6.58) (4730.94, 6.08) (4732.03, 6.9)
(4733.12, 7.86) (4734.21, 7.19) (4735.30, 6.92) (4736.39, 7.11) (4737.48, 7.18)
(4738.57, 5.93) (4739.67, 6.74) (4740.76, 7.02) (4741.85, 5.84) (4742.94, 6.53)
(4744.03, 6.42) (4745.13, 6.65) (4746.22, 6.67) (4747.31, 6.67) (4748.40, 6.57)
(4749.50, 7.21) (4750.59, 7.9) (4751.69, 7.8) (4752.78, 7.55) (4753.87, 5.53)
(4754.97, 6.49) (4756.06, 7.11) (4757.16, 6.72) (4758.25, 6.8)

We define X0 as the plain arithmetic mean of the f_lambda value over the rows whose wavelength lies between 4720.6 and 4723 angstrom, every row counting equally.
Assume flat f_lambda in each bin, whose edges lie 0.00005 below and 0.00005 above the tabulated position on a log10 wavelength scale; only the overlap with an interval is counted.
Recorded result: 7.5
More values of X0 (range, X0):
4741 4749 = 6.5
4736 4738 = 7.1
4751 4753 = 7.7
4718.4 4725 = 7.2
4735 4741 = 6.8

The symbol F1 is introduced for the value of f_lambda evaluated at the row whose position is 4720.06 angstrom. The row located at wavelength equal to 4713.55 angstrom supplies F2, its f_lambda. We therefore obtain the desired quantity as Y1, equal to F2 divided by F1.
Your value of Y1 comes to 1.13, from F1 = 6.35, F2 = 7.2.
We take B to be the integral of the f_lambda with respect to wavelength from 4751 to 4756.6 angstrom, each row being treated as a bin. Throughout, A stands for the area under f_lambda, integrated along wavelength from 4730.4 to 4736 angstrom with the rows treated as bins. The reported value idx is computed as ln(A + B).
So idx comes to 4.36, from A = 39.2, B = 38.8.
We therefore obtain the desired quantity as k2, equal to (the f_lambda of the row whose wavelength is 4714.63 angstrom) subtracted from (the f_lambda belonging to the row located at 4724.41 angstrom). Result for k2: -0.11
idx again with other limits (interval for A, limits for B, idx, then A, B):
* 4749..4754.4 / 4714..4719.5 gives 4.35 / 38.9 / 38.6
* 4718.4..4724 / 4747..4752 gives 4.34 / 40.4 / 36.1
